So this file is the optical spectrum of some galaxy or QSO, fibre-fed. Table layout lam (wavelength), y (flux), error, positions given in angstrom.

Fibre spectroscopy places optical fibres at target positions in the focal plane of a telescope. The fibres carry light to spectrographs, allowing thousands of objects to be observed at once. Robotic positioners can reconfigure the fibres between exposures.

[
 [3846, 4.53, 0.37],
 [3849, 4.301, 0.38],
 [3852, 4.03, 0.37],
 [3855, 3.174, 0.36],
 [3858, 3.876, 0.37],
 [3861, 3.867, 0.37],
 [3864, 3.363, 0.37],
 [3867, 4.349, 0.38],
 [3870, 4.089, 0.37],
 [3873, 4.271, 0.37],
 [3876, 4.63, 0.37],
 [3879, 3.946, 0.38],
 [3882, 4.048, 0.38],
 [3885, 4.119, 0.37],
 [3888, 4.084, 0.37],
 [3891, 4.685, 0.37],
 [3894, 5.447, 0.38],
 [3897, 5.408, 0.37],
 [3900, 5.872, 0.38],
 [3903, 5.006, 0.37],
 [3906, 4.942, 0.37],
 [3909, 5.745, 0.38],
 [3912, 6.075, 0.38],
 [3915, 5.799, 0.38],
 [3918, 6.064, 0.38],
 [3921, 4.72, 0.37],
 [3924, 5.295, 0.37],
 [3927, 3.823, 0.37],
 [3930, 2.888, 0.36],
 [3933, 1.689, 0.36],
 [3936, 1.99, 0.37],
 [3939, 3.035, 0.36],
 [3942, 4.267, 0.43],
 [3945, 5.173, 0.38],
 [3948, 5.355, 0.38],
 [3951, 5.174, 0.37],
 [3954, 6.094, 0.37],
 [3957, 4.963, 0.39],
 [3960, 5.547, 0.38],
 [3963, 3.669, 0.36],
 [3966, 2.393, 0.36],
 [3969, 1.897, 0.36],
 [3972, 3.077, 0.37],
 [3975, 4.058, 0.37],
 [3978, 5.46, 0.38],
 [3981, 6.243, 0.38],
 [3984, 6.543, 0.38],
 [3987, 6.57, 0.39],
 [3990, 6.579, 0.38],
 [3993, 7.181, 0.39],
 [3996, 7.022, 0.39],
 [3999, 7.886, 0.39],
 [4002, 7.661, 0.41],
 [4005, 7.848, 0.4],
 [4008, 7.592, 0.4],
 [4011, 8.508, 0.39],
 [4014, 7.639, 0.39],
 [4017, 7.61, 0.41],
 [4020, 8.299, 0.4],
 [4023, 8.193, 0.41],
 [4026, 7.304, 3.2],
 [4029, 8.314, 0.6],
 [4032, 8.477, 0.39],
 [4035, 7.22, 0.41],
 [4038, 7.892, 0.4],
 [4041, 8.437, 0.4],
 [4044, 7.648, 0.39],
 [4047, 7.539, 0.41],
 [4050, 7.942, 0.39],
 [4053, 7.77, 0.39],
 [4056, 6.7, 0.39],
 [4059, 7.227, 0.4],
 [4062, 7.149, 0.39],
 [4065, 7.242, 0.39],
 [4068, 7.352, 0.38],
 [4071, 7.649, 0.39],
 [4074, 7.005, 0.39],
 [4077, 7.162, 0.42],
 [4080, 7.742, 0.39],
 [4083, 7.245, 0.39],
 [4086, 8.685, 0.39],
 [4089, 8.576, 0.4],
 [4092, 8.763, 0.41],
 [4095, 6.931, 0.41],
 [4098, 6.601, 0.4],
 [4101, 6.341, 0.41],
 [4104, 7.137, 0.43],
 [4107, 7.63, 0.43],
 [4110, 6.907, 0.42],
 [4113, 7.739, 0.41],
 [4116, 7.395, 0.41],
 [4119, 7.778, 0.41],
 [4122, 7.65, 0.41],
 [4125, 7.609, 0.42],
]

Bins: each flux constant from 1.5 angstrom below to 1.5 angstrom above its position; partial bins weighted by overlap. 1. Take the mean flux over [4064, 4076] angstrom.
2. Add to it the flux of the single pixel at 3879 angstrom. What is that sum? 11.3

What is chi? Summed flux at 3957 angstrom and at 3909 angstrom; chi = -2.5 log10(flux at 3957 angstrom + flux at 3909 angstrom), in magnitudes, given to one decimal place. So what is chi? -2.6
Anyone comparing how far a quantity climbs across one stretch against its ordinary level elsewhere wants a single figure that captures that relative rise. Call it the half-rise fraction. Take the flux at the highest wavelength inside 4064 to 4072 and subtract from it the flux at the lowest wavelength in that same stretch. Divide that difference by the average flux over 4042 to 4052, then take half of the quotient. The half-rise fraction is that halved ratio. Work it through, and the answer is 0.026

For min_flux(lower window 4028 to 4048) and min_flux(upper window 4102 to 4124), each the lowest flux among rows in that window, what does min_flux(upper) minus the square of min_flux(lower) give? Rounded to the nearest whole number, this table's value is -45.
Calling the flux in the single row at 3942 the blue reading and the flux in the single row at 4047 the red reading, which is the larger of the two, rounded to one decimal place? 7.5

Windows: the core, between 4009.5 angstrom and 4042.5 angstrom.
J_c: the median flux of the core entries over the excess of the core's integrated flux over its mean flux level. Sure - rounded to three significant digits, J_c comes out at 0.0320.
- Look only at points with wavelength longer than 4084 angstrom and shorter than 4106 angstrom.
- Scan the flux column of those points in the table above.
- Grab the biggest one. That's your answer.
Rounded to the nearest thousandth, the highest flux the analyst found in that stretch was 8.763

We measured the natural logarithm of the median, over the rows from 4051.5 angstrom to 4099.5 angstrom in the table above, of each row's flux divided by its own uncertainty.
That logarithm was 2.92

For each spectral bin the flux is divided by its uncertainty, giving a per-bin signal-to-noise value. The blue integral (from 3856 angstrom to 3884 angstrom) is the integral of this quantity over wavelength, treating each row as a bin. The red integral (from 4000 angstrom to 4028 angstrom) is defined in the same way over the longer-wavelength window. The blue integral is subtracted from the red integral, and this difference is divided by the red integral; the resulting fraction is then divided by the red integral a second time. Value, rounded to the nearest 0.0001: 0.0008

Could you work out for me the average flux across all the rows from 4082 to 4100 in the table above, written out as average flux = 7.8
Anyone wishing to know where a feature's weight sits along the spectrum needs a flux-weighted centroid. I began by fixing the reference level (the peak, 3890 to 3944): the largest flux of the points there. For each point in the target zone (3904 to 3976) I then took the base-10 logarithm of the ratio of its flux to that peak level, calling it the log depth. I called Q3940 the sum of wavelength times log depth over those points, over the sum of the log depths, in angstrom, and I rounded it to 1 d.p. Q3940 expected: 3947.2 angstrom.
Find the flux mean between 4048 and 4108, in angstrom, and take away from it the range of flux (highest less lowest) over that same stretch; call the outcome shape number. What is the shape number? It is 5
